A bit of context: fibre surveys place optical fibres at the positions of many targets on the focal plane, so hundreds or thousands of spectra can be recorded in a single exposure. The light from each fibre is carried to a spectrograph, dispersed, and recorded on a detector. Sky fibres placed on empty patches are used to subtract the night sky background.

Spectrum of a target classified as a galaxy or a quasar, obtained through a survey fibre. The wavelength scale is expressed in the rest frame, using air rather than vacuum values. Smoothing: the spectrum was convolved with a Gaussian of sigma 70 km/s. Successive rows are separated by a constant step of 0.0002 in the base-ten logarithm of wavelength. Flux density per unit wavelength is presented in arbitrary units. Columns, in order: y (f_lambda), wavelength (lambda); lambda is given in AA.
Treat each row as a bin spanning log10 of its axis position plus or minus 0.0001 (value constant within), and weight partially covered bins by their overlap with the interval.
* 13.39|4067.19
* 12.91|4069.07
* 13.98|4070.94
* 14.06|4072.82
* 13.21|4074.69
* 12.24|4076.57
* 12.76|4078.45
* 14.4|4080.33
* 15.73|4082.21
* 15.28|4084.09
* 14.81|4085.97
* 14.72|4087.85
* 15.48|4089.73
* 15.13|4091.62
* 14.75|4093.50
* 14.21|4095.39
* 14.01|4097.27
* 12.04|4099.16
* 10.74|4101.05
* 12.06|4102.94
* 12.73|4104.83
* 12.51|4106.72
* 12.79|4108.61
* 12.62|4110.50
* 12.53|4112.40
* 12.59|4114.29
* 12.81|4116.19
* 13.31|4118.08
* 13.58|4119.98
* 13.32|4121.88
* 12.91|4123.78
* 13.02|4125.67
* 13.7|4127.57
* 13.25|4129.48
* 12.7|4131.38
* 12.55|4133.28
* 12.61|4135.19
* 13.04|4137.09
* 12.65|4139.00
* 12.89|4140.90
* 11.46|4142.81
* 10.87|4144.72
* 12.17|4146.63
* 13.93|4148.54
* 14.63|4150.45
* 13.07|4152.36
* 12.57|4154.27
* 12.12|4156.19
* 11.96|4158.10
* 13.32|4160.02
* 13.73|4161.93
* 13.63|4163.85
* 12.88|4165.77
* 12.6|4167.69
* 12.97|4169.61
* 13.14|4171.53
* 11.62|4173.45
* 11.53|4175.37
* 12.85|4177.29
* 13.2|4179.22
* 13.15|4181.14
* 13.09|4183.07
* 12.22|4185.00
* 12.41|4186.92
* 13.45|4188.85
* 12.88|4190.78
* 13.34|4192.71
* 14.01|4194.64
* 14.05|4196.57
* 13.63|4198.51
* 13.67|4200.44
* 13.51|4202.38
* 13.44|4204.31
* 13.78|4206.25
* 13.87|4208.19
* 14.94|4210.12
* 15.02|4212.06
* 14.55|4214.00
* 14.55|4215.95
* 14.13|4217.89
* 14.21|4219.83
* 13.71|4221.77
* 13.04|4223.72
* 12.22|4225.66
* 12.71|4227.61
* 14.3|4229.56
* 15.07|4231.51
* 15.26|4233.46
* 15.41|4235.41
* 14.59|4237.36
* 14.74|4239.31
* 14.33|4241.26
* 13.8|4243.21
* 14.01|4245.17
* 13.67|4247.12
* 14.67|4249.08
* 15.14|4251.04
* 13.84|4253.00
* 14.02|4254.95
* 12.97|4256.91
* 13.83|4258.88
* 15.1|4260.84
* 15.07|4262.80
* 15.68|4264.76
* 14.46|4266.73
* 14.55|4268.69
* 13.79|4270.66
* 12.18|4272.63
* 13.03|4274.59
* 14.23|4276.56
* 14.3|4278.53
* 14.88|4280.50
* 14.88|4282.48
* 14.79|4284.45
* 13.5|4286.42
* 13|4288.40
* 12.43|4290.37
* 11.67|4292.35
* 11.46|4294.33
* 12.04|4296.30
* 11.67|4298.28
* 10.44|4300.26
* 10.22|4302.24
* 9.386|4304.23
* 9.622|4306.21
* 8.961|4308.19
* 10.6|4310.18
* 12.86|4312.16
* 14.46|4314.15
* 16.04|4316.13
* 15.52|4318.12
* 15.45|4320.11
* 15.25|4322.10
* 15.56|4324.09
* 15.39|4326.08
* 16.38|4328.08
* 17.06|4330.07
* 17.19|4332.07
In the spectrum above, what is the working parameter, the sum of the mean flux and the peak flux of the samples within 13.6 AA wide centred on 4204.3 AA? 28.8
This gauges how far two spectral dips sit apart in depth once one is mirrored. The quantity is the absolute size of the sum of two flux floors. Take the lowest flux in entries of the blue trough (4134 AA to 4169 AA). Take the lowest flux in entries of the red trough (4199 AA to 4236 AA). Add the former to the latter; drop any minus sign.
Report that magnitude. 23.1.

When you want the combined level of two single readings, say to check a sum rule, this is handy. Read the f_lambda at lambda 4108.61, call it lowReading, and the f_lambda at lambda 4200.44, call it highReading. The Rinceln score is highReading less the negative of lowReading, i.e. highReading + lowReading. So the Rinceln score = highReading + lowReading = 26.5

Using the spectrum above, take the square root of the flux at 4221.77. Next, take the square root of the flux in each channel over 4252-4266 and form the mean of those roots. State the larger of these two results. 3.79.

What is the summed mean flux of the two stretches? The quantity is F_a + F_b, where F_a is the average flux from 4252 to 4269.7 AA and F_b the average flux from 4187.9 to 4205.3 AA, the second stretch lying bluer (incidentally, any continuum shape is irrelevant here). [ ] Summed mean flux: 27.9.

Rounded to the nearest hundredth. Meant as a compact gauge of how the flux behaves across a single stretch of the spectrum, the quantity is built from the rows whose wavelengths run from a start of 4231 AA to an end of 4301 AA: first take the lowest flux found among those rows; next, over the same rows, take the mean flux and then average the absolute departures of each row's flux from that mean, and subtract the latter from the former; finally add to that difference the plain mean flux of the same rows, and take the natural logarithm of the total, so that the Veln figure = 3.15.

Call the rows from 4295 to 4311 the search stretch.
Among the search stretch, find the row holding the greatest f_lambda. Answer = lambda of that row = 4296.30 AA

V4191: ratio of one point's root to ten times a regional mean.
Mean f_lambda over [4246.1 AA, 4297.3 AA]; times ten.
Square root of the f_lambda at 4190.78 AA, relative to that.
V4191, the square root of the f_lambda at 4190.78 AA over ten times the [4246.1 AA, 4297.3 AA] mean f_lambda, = 0.026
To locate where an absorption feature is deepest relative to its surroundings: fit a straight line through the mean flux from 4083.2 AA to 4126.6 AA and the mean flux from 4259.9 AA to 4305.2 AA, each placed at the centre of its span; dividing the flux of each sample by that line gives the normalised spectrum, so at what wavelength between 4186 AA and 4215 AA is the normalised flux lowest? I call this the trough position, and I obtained 4186.92 AA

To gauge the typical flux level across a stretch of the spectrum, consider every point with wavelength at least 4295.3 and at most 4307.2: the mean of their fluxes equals 10.6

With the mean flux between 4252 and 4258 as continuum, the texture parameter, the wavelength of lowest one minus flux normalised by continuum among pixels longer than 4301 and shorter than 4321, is 4316.13 AA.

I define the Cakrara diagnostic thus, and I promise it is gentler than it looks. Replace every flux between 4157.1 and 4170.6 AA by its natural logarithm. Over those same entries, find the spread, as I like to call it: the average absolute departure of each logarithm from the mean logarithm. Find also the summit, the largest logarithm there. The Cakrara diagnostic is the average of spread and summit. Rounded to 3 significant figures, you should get 1.33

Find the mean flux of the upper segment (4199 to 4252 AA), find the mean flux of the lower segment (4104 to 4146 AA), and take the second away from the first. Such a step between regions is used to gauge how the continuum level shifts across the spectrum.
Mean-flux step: 1.41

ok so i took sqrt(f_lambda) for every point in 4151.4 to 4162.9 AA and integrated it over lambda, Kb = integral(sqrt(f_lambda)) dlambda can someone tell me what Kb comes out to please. 41.1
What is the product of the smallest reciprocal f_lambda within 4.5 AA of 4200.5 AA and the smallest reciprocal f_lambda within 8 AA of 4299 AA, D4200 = 0.0059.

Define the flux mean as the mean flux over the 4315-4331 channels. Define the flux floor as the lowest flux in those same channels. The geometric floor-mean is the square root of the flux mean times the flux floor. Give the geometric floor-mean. 15.5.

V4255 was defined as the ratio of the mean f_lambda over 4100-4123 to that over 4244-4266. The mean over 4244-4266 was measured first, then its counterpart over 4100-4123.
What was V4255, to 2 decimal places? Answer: 0.88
